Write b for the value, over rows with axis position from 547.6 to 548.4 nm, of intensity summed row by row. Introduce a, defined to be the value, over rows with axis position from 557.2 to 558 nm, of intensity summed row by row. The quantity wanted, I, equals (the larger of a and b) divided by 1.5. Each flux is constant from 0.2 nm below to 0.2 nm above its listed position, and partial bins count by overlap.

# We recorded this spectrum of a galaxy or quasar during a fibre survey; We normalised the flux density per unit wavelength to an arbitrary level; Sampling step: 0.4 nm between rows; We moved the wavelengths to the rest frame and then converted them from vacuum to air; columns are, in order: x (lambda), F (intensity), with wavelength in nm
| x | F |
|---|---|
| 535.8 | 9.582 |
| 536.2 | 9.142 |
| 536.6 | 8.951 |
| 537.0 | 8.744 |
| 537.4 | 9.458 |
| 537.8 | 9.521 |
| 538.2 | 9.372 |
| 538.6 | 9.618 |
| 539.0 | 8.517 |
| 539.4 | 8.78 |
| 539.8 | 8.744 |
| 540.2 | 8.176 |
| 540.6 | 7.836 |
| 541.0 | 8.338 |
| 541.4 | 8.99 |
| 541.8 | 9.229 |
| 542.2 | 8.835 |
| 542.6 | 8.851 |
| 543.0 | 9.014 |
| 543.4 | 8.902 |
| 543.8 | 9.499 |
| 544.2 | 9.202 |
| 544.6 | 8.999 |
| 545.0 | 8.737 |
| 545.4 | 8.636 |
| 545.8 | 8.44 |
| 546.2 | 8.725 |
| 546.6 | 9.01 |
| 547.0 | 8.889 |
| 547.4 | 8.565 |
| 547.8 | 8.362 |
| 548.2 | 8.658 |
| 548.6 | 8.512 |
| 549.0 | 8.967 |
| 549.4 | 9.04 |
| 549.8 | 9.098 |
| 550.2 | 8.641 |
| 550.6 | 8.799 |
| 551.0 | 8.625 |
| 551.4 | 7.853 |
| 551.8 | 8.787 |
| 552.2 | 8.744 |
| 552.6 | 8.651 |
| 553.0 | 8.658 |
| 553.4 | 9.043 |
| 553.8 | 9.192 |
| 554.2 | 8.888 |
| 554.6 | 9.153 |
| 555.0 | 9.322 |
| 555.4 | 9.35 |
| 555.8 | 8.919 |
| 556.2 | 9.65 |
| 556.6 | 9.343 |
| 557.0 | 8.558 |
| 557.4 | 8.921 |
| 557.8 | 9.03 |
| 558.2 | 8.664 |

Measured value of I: 12.0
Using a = 18.0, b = 17.0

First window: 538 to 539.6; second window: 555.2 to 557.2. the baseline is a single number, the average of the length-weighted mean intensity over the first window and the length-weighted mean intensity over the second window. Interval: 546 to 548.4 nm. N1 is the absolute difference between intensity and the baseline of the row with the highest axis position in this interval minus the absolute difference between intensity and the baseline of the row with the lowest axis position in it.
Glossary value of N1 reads 0.1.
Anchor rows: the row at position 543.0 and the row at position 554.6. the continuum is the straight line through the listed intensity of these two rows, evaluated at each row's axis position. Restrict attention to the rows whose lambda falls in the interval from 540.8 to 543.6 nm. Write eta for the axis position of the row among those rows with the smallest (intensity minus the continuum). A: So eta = 541.0 nm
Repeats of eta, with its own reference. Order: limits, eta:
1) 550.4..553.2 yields 551.4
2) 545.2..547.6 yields 545.8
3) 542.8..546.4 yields 545.8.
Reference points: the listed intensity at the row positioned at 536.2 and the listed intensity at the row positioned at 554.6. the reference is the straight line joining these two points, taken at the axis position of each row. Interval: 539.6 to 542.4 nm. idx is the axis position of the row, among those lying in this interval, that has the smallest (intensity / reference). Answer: 540.6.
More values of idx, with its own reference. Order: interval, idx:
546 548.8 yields 547.8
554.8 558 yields 557.0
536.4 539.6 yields 539.0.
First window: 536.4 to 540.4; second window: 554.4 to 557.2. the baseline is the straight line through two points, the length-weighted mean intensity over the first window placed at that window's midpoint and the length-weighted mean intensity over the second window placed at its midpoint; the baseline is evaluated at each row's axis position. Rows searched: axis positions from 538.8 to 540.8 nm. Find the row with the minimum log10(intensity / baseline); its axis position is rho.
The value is 540.6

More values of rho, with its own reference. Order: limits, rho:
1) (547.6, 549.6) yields 547.8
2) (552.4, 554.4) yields 552.6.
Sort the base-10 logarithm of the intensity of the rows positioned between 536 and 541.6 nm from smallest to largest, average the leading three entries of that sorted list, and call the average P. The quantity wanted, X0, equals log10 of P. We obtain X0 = -0.041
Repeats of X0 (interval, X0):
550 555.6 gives -0.035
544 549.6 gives -0.033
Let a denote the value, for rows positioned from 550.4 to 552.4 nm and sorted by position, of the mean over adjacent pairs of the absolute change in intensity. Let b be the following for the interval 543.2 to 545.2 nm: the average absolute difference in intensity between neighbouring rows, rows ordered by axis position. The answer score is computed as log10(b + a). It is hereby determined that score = -0.09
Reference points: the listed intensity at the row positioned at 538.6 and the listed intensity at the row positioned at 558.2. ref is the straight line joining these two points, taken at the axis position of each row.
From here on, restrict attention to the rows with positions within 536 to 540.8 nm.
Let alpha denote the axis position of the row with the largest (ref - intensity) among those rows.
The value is 540.6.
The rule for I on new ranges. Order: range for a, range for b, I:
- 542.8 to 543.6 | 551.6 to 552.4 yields 11.9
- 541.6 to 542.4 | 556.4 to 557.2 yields 12.0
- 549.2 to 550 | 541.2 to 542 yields 12.1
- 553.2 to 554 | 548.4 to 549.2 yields 12.2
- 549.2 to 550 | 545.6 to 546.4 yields 12.1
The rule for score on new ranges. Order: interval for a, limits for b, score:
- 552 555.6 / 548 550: -0.45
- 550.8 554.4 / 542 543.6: -0.36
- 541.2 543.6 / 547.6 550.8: -0.38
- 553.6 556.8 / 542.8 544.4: -0.18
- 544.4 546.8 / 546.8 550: -0.35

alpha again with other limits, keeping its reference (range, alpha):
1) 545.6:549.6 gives 545.8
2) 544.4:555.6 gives 551.4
